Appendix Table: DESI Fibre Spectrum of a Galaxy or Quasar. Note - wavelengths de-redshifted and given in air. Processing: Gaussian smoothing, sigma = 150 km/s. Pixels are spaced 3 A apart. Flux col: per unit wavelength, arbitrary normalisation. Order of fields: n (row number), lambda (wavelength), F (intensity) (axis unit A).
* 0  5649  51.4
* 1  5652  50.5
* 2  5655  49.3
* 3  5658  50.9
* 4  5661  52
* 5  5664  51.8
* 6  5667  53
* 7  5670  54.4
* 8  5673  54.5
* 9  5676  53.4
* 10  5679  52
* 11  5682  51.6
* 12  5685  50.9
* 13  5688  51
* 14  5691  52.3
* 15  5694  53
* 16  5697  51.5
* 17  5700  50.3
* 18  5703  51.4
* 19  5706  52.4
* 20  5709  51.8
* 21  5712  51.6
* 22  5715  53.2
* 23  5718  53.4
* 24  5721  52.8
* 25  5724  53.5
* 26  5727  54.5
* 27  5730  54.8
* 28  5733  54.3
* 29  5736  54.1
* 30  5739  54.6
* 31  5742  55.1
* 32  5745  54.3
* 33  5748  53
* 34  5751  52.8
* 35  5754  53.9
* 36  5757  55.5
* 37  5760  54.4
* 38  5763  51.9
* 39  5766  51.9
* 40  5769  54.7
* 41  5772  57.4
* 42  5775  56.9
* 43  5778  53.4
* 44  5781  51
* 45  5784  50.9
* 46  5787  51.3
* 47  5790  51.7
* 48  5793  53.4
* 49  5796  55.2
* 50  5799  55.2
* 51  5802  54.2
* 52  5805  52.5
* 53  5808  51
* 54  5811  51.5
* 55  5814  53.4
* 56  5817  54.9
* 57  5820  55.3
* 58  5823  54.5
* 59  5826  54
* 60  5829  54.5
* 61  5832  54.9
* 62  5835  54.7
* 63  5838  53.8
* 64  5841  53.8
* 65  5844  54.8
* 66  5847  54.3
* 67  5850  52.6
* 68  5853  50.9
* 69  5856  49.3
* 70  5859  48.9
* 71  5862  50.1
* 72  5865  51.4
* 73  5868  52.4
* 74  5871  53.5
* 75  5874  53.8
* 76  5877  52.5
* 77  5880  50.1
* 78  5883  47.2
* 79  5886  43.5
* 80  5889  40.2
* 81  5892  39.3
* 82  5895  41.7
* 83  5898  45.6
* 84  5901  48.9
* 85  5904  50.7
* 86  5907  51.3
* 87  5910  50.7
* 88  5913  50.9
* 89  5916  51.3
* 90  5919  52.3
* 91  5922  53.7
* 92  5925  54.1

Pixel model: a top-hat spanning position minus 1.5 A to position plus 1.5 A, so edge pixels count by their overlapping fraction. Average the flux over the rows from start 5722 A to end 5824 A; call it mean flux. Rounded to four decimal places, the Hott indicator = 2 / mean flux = 0.0372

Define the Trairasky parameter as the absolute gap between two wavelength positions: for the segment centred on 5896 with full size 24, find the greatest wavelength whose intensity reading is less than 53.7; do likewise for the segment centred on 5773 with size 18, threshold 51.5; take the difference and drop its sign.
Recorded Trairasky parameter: 126 A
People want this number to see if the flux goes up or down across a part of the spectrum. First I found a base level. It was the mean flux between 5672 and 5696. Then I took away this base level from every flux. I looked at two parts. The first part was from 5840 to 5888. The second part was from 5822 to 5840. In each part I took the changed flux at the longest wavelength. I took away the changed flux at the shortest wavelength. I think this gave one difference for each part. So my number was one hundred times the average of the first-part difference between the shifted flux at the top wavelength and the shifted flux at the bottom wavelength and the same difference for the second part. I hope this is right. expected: -550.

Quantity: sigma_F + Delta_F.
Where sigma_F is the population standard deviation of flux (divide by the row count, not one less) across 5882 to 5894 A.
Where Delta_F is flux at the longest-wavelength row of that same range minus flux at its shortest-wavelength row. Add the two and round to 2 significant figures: -4.8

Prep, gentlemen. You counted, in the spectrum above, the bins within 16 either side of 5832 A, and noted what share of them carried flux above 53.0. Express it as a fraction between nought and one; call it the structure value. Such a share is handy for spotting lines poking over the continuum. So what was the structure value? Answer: 1.0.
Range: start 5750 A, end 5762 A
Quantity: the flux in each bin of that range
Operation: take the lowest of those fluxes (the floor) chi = 52.8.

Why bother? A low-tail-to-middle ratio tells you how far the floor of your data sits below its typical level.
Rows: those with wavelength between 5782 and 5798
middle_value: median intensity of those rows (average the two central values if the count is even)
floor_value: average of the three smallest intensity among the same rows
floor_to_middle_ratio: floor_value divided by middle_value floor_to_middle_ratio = 0.992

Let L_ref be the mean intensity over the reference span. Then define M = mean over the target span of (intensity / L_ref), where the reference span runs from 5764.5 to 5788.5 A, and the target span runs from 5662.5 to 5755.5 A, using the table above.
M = 0.99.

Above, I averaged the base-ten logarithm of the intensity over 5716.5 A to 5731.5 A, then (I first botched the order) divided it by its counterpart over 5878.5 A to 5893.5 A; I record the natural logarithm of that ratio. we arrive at 0.053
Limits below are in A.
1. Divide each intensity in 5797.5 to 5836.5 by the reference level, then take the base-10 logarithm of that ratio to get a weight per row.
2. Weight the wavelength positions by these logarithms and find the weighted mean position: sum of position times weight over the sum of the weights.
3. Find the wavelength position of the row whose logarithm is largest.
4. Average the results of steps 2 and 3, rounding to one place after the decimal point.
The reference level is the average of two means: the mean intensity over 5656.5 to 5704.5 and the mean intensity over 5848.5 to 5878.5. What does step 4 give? 5819.9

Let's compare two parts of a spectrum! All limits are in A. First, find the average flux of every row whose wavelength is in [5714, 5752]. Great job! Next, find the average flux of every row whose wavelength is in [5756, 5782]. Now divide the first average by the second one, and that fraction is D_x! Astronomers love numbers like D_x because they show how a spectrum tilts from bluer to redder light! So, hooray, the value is 1.00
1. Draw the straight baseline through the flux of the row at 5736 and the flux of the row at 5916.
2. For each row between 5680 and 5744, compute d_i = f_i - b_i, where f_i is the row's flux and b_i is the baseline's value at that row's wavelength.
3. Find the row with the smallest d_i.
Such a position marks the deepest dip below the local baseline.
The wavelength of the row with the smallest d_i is 5700 A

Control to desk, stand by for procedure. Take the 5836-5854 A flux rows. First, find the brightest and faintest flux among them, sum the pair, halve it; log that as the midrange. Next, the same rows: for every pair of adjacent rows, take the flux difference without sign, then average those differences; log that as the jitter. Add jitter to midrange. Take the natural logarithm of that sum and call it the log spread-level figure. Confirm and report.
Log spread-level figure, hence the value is 3.99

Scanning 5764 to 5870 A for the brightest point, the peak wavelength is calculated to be 5772 A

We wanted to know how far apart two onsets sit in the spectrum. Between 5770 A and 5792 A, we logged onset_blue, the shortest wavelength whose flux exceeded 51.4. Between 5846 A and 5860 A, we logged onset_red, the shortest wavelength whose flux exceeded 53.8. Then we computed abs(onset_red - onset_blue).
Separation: 75 A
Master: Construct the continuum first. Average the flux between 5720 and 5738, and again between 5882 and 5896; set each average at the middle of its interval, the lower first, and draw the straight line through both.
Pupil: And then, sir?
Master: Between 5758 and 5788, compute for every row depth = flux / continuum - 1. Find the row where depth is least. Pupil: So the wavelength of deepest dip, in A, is 5763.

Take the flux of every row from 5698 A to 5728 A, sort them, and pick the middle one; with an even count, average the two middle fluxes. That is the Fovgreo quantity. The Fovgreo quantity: 53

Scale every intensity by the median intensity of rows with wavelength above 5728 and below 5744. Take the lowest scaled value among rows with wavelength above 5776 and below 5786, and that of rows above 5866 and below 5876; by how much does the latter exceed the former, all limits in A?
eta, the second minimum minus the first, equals 0.027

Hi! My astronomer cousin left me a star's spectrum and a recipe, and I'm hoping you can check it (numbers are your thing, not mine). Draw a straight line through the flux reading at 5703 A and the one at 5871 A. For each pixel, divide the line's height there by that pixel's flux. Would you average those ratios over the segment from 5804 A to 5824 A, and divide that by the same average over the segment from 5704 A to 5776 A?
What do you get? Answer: 1.03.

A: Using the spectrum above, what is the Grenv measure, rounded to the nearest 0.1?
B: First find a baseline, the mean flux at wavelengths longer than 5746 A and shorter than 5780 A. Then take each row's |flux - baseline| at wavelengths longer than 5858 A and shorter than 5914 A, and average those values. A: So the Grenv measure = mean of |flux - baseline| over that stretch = 5.6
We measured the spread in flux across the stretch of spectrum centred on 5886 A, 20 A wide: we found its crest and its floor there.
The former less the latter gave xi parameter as 13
